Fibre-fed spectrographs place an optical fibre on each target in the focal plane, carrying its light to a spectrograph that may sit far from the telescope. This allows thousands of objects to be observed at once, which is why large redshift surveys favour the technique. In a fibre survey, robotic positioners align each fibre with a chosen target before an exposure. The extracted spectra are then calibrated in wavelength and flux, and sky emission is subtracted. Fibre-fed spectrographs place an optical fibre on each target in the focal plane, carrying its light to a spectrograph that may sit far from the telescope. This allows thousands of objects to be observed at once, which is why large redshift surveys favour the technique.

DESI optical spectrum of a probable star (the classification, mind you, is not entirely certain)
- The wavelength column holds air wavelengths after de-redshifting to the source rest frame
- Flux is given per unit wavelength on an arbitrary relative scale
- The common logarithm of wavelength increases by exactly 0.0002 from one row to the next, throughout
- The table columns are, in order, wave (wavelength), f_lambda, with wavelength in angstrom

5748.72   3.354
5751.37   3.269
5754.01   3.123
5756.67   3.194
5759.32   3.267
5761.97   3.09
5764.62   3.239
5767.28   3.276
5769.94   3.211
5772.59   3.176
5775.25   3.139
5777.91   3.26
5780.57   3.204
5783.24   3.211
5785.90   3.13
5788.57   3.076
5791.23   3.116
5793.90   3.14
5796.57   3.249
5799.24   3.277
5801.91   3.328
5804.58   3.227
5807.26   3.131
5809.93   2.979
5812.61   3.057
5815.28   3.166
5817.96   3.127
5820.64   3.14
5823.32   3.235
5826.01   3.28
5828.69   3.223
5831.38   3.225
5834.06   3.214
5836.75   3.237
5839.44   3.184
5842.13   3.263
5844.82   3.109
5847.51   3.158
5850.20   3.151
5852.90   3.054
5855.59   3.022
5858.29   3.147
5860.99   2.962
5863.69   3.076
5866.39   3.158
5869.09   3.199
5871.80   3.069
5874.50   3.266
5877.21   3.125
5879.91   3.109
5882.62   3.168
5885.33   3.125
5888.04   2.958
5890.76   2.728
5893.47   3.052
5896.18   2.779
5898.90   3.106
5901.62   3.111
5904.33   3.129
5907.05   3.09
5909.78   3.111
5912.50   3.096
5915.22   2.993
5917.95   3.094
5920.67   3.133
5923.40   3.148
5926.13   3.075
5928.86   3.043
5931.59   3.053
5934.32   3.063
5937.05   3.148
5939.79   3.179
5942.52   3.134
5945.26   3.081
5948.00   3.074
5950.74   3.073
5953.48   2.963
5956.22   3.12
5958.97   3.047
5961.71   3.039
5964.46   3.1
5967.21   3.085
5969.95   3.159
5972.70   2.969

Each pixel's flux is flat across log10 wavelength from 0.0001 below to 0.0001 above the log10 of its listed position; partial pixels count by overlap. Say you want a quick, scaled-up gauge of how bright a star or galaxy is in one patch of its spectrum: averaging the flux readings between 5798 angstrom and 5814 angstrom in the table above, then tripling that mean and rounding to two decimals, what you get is 9.50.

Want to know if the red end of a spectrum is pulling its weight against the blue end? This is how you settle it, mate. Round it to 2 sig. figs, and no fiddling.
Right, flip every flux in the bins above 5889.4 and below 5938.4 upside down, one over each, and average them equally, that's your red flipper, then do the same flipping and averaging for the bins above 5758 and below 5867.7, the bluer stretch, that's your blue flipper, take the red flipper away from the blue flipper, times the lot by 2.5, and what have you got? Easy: -0.031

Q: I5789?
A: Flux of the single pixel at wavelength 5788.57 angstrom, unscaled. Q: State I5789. 3.076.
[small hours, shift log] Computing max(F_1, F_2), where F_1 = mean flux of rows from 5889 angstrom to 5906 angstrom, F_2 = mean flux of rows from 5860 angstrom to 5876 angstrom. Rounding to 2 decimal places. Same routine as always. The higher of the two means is 3.12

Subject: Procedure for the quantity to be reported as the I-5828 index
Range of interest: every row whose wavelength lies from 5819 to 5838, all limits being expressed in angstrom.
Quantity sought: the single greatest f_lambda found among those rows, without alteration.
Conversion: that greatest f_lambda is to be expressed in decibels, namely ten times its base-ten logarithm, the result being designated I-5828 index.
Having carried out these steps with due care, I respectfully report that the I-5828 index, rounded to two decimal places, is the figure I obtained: 5.16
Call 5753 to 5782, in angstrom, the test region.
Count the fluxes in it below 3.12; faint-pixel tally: 1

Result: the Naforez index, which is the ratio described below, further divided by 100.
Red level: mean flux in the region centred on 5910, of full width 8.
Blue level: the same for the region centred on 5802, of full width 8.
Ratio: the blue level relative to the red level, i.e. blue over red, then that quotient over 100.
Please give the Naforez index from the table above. 0.0106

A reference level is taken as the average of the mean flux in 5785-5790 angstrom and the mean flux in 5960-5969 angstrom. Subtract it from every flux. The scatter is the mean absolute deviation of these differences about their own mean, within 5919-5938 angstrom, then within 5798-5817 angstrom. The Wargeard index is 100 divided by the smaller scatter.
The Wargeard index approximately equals 2416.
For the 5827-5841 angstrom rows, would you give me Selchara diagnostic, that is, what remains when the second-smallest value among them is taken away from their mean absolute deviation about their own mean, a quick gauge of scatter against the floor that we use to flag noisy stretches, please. -3.20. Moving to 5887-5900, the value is -2.64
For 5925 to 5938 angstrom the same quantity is -3.02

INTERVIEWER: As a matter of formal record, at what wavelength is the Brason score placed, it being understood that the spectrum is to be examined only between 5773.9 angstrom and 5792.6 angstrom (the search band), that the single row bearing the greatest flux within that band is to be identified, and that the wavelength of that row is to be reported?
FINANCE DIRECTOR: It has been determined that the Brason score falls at 5777.91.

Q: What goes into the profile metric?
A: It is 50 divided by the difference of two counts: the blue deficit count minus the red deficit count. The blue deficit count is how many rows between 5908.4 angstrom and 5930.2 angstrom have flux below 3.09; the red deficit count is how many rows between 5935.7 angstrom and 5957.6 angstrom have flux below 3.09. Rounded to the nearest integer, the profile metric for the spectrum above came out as -50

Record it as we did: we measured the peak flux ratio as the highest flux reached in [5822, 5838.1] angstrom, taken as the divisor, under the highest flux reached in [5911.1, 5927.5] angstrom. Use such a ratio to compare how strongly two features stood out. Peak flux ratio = 0.96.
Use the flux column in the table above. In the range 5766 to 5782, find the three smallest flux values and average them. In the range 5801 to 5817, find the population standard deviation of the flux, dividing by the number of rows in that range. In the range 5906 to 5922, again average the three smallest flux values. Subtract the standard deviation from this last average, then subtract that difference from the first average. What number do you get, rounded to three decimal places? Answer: 0.227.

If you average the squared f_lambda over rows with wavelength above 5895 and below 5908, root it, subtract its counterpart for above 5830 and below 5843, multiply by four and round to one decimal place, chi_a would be -0.7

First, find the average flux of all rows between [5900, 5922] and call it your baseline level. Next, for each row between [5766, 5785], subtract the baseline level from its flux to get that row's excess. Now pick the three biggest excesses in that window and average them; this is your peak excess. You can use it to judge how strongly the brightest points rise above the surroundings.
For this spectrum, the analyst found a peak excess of 0.15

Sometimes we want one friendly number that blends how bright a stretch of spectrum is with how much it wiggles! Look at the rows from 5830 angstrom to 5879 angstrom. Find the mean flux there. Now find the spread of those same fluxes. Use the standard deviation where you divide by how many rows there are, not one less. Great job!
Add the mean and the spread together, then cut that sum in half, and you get 1.61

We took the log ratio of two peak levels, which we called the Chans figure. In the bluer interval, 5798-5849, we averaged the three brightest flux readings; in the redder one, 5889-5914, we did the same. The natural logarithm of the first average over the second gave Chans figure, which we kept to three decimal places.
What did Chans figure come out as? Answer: 0.056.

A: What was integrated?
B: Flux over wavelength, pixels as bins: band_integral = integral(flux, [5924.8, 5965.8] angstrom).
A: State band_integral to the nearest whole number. 126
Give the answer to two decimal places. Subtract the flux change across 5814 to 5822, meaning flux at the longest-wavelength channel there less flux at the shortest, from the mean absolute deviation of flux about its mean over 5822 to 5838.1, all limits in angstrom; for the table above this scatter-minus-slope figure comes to 0.04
